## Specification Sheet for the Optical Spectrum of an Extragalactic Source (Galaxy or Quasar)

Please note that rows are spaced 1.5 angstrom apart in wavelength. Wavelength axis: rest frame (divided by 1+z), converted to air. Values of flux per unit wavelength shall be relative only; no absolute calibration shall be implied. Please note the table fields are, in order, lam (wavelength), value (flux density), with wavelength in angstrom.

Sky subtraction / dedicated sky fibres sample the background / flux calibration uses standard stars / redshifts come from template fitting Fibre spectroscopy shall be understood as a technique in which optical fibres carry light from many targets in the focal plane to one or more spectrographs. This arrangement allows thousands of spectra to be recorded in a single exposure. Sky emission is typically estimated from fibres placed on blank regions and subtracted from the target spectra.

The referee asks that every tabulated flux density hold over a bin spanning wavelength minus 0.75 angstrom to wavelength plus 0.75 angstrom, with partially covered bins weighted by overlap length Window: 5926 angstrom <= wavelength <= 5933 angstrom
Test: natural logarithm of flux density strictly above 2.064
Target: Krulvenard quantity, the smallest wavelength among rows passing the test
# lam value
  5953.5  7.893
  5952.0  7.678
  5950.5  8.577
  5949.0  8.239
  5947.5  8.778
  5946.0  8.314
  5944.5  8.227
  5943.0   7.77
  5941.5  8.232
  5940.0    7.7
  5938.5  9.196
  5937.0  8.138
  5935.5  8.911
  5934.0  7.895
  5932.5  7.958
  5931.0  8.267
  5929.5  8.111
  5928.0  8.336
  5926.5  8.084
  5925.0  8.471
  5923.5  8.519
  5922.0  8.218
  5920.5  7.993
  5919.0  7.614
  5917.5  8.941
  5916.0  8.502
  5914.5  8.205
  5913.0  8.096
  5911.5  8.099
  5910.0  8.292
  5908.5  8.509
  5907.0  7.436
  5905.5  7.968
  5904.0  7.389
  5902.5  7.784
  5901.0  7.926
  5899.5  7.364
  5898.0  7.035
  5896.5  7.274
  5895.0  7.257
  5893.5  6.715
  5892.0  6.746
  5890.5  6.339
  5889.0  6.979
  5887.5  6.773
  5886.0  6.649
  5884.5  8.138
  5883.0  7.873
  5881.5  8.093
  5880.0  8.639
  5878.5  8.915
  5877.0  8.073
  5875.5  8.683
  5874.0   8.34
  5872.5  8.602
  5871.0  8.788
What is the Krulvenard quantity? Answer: 5926.5 angstrom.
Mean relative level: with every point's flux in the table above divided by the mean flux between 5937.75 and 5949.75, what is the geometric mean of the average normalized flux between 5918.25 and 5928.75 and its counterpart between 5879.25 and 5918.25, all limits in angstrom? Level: 0.952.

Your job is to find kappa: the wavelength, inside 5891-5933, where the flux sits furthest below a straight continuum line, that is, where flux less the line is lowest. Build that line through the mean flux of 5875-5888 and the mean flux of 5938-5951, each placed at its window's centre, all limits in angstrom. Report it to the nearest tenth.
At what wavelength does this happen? 5893.5 angstrom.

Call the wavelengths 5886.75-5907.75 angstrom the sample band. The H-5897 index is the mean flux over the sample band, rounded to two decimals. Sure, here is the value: 7.21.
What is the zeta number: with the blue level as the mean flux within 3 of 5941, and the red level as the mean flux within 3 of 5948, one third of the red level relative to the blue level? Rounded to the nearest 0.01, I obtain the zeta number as 0.34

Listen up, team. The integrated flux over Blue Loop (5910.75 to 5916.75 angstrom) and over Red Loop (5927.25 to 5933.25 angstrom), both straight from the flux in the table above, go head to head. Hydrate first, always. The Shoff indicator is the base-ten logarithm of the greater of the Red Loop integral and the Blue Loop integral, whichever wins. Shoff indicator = 1.69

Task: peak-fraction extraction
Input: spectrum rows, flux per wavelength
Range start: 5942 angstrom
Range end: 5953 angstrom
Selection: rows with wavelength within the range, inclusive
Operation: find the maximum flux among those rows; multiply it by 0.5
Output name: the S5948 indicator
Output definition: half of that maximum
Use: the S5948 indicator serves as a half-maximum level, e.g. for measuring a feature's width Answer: 4.39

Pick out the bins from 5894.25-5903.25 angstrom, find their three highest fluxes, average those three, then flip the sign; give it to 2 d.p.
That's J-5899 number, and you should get -7.69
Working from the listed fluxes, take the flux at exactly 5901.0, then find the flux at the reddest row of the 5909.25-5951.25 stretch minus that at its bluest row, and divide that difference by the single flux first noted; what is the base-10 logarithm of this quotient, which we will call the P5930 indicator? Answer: -1.4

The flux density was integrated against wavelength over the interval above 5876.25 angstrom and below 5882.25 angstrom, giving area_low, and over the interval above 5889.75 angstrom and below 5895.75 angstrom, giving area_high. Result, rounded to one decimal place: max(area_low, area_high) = 50.6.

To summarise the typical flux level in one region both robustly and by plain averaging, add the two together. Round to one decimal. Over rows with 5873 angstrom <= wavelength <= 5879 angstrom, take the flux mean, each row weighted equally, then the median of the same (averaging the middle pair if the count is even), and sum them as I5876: 17.0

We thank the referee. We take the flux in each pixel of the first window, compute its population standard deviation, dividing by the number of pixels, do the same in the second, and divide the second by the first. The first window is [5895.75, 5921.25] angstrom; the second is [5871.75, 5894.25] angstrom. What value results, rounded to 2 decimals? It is 1.75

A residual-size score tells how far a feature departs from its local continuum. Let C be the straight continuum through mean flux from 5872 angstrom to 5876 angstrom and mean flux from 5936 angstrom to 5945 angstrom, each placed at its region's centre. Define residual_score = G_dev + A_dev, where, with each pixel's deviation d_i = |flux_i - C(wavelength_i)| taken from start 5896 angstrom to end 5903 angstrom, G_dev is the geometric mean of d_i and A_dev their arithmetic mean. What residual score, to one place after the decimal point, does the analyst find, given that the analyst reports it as 1.8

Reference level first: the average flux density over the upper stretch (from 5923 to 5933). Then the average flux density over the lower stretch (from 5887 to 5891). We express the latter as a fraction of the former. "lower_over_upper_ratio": 0.81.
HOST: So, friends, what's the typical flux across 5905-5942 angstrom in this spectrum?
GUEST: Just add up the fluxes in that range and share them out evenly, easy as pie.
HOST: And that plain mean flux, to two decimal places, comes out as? 8.23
